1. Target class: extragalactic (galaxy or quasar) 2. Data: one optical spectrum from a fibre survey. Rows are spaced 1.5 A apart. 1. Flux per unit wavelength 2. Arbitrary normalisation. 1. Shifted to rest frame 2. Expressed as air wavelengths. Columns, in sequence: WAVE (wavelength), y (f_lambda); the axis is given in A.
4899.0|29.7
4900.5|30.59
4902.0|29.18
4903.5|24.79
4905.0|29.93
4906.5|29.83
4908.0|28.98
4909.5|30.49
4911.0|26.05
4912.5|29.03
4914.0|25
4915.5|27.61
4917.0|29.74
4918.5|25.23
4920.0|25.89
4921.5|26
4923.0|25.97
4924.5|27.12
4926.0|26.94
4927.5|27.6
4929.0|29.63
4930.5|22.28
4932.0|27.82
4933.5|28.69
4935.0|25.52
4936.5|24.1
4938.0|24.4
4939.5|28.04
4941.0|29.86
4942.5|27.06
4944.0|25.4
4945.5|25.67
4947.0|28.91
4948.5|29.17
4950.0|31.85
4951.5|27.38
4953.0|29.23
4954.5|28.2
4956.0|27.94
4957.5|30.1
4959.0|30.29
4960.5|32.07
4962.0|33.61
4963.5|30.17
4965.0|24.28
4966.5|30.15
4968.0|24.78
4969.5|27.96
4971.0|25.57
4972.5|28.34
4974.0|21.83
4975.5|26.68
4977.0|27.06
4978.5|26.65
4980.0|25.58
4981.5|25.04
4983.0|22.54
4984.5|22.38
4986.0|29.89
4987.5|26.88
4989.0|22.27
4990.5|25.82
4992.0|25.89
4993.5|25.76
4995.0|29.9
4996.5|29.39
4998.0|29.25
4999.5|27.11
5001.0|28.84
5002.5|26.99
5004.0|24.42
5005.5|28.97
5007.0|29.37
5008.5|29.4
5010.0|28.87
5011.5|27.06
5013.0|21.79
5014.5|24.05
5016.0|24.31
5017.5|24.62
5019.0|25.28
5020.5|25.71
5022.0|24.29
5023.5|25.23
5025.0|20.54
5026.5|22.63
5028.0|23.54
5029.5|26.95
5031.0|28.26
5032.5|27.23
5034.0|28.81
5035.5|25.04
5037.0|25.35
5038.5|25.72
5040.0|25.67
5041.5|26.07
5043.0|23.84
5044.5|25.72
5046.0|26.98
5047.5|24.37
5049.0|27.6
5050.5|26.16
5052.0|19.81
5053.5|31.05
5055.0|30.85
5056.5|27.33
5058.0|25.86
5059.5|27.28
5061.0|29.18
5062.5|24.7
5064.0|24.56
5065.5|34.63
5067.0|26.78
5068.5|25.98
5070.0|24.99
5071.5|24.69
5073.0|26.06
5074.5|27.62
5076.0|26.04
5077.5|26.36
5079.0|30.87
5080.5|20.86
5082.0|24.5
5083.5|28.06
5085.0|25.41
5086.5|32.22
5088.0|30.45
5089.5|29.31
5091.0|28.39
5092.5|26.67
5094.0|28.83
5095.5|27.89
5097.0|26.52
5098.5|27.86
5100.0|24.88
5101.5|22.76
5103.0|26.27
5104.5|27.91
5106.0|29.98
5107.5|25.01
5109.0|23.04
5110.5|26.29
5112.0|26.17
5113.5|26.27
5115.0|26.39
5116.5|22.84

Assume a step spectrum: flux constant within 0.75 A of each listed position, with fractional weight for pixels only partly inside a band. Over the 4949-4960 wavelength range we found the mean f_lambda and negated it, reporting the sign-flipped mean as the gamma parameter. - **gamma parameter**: -29.3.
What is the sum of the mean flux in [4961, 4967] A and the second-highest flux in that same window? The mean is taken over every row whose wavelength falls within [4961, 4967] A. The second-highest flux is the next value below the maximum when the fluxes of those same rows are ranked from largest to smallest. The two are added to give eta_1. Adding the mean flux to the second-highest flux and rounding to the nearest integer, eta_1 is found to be 60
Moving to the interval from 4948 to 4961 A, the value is 61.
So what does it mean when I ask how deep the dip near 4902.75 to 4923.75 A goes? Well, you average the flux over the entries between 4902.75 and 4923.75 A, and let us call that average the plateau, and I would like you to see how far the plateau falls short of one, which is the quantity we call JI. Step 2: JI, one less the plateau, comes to -26.5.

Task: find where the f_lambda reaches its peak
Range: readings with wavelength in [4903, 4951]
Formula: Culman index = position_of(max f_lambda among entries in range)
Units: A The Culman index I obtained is 4950.0 A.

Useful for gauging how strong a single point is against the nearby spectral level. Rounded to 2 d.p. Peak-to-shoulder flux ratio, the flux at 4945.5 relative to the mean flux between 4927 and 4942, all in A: 0.96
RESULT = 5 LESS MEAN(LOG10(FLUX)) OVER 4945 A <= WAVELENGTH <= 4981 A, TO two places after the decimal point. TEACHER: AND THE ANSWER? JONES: 3.55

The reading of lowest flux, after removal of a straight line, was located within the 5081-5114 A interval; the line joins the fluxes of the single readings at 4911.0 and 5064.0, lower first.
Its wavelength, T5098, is 5101.5 A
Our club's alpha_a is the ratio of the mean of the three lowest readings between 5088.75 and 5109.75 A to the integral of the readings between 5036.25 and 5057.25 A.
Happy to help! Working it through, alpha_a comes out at 0.043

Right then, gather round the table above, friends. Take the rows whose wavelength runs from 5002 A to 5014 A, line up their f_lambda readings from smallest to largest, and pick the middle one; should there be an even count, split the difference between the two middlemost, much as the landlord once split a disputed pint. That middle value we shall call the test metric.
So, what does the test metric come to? 28.0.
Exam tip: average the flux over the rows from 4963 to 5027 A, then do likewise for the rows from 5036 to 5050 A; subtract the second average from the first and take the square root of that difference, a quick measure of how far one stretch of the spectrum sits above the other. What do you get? 0.65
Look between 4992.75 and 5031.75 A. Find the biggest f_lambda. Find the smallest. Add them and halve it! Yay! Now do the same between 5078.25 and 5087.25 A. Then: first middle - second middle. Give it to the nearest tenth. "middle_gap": -1.3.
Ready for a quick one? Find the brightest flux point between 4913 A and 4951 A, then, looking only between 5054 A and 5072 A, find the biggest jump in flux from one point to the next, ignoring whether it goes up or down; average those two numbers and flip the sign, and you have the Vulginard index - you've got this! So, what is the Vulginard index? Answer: -21.0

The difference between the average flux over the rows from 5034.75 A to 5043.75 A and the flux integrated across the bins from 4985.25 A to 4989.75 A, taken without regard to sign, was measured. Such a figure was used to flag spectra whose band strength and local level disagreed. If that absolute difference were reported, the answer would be 93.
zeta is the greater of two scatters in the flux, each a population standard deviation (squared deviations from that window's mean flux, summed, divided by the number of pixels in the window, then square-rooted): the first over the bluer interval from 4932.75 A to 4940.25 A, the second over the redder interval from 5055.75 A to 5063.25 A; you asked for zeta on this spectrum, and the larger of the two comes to 1.9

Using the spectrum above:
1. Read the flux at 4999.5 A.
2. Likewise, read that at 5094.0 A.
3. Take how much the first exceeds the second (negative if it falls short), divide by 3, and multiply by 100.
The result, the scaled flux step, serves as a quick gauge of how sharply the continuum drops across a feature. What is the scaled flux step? -57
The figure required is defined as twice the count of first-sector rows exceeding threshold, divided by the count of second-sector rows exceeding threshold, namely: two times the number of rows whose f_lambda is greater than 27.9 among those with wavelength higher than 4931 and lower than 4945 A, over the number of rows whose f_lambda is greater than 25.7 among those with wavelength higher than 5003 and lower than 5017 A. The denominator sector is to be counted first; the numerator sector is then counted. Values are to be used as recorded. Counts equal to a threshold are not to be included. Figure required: 1.2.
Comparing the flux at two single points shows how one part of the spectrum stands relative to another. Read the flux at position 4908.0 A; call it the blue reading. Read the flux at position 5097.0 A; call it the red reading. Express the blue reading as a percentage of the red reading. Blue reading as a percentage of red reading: 109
